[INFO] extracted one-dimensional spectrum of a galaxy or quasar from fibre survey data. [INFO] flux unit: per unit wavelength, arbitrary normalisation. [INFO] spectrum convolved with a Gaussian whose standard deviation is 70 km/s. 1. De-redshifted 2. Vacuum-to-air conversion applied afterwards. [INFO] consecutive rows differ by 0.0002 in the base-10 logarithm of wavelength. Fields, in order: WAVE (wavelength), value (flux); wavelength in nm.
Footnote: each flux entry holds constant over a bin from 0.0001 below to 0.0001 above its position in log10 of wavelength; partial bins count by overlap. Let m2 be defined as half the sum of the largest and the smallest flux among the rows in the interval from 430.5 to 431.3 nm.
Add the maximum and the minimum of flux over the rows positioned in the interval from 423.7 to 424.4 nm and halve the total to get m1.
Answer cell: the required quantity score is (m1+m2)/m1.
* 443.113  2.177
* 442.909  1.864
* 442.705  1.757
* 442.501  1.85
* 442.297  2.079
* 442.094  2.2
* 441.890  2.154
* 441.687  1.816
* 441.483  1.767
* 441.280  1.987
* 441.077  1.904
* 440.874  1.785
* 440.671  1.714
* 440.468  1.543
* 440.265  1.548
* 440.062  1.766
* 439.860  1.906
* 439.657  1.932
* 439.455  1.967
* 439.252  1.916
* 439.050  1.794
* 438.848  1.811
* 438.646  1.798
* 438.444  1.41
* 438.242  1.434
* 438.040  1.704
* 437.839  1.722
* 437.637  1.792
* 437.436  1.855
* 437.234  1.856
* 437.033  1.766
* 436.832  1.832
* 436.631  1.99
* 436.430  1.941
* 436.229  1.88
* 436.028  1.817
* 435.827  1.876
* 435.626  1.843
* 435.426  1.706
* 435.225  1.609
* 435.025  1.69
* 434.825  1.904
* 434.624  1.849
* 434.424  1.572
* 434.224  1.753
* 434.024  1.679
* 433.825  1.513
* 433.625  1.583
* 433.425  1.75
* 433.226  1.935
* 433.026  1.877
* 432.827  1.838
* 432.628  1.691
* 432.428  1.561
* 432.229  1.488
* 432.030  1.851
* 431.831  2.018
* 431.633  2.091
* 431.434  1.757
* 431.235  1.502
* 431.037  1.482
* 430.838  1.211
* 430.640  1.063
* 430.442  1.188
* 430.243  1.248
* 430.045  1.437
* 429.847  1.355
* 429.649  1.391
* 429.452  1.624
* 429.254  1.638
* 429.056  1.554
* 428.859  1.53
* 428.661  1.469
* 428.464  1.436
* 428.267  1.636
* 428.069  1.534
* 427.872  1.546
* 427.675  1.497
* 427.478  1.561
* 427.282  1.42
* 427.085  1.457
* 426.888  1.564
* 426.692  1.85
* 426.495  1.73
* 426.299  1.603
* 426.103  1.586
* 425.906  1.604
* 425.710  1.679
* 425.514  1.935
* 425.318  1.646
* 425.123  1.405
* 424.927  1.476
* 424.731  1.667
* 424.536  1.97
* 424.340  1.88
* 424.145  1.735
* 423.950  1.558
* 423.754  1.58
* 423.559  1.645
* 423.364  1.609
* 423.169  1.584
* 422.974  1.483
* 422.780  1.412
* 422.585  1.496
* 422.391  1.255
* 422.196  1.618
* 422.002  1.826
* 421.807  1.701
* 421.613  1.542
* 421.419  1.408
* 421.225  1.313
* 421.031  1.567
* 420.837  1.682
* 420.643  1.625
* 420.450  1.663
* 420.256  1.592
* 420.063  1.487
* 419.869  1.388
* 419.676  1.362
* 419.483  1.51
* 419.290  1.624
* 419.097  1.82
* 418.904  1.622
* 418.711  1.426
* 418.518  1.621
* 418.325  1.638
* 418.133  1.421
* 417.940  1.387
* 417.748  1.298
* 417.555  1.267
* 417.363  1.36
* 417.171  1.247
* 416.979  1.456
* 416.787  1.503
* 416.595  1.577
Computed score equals 1.75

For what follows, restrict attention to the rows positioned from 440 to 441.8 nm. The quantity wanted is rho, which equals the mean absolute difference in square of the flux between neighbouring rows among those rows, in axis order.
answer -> 0.41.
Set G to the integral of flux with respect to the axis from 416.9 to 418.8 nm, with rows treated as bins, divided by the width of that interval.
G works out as 1.41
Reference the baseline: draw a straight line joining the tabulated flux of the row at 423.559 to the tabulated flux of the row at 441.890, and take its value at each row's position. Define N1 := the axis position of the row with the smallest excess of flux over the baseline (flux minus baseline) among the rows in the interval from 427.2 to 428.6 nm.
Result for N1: 428.464 nm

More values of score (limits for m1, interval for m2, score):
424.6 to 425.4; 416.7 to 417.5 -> 1.90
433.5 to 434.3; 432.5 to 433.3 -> 2.11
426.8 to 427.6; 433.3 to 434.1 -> 2.09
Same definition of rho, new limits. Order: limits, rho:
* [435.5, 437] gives 0.27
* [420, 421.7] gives 0.33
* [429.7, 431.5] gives 0.39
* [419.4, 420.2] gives 0.26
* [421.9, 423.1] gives 0.57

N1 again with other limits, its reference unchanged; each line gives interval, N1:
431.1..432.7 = 432.229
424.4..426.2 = 425.123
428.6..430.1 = 429.847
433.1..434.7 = 433.825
